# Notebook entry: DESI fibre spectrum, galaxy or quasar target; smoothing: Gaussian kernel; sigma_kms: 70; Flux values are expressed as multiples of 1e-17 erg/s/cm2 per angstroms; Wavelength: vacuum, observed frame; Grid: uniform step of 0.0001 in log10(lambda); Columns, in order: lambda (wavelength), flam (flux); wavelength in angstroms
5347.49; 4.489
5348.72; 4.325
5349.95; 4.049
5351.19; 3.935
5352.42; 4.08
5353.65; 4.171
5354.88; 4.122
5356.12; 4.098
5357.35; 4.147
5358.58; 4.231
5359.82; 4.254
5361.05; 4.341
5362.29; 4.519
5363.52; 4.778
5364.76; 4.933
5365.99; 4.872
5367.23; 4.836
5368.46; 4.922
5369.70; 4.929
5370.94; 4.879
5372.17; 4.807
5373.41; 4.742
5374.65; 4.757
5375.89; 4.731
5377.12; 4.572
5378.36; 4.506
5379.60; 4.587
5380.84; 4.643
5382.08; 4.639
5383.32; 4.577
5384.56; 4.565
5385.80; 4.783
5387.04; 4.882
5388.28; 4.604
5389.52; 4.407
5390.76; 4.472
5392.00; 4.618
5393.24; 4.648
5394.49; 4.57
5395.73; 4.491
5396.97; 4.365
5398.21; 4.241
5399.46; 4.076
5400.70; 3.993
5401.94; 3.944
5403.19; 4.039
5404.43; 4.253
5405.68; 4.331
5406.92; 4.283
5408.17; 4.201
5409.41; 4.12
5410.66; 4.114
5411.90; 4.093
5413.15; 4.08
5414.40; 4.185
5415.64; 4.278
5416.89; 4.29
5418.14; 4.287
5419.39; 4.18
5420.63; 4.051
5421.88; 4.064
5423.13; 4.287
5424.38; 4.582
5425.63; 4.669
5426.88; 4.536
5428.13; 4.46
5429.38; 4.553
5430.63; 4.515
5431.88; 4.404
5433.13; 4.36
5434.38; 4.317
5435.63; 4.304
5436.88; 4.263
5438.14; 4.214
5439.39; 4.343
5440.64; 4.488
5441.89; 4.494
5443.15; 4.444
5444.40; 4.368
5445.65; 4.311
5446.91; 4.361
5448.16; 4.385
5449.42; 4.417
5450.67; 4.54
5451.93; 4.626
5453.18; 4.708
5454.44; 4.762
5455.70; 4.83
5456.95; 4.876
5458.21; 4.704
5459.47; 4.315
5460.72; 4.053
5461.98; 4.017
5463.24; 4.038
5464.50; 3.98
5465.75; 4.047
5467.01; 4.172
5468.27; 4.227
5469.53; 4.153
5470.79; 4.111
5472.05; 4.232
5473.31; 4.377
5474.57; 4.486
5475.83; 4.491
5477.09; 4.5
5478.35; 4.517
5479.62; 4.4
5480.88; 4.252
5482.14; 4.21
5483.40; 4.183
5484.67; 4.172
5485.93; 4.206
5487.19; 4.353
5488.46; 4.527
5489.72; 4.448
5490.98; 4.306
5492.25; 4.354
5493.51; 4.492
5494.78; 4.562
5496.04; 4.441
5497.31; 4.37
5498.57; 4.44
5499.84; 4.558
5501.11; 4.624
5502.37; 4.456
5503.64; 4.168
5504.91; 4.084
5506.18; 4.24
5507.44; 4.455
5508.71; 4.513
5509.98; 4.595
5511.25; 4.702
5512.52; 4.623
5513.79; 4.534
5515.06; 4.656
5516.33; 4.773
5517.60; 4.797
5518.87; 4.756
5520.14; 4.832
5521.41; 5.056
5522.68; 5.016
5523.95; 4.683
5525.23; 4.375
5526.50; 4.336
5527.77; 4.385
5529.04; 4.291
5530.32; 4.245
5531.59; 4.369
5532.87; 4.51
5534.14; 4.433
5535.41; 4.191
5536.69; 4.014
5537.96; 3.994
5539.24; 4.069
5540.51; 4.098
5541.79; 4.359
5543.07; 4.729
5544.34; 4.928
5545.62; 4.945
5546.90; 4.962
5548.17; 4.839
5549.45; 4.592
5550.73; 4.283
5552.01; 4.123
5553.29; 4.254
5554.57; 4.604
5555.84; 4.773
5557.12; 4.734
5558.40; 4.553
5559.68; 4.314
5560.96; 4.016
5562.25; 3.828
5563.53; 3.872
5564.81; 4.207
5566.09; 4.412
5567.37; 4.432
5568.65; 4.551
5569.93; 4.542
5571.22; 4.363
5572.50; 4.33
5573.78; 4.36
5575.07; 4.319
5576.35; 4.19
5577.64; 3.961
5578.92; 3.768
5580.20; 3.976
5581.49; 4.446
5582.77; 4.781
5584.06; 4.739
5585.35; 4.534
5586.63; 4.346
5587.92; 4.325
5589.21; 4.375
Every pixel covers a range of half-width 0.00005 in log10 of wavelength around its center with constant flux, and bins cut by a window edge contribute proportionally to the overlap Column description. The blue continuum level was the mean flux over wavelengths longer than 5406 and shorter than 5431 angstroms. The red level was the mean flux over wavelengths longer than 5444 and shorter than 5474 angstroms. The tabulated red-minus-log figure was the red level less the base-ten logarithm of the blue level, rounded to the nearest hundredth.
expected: 3.73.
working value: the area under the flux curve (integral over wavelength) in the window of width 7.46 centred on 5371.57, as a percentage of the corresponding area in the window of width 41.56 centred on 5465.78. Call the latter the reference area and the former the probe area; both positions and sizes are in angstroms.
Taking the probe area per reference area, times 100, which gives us 20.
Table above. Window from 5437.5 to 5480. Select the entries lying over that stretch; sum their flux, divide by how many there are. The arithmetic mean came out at 4.38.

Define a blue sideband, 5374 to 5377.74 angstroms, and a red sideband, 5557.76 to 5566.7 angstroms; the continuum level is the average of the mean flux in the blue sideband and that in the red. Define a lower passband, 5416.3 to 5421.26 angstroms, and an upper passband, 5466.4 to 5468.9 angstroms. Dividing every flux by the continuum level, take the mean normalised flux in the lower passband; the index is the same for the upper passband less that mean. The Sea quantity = -0.001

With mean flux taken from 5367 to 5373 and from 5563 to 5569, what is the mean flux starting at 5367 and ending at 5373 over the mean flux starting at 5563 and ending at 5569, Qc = 1.14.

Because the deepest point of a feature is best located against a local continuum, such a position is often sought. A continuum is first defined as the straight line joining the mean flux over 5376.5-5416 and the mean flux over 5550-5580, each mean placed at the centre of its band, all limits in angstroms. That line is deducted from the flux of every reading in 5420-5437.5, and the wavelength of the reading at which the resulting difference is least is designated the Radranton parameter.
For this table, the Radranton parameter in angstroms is 5420.63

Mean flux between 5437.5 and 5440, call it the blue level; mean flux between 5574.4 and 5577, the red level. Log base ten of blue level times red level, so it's 1.26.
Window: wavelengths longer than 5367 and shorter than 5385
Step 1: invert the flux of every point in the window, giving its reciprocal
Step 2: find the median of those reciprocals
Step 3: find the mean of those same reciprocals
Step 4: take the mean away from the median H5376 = -0.0010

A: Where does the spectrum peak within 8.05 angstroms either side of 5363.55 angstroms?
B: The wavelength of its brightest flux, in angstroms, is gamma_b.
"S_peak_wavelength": 5364.76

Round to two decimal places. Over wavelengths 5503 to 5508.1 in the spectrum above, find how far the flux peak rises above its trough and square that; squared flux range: 0.14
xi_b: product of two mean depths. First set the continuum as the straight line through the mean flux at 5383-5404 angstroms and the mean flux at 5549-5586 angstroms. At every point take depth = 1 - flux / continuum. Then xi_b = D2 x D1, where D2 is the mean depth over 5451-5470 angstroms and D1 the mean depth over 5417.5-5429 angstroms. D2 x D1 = 0.0001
